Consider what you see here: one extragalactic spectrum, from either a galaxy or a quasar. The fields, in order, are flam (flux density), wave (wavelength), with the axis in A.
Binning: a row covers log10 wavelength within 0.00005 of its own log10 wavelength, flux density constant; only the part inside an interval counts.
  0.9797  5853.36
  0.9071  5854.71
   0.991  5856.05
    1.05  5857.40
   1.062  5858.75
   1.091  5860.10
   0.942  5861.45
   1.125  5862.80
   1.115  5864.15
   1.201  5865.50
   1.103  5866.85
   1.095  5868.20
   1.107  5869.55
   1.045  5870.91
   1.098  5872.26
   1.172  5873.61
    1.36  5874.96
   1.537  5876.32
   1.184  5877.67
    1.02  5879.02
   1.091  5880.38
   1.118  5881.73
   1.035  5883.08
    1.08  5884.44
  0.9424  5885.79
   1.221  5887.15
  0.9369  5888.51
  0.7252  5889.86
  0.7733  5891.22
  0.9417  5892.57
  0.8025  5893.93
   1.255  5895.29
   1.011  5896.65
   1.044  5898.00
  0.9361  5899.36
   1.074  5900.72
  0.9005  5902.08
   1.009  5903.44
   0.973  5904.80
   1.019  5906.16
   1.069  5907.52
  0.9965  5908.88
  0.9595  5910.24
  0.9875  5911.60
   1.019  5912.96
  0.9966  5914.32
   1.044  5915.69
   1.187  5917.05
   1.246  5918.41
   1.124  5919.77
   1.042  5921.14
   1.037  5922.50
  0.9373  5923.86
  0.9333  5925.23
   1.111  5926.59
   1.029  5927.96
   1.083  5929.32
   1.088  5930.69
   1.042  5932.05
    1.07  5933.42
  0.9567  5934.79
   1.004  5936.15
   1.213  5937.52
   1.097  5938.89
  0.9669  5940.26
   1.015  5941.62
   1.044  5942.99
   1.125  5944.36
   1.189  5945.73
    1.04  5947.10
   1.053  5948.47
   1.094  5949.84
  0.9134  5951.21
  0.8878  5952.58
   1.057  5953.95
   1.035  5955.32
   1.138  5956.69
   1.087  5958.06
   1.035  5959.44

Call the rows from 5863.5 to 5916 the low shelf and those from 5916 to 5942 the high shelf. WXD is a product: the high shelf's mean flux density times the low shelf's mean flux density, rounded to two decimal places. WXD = 1.12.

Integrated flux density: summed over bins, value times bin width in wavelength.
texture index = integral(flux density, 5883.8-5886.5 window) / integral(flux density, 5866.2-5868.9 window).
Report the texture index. 0.92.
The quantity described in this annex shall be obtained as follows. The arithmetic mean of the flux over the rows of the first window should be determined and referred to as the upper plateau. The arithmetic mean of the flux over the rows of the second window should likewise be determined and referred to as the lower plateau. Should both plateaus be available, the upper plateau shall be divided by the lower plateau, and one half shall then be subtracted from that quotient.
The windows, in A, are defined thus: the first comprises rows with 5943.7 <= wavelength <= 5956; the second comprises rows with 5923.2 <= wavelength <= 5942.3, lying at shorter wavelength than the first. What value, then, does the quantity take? 0.50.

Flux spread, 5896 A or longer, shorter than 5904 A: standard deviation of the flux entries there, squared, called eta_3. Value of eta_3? 0.004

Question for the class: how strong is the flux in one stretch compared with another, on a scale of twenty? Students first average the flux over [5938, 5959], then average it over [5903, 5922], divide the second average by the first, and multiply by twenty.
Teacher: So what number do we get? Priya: 20.0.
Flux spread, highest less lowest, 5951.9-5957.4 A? 0.25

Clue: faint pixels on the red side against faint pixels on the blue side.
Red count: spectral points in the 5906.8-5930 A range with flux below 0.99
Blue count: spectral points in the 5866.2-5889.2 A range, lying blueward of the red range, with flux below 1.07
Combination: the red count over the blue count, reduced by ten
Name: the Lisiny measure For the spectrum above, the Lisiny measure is -9.2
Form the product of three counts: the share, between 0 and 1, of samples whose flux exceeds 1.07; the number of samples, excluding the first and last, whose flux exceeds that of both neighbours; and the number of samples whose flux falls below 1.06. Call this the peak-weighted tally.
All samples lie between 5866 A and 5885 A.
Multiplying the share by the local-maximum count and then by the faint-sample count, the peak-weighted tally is 7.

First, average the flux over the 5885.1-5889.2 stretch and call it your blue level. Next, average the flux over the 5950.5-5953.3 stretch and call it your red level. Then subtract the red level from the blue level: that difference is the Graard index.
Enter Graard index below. 0.13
